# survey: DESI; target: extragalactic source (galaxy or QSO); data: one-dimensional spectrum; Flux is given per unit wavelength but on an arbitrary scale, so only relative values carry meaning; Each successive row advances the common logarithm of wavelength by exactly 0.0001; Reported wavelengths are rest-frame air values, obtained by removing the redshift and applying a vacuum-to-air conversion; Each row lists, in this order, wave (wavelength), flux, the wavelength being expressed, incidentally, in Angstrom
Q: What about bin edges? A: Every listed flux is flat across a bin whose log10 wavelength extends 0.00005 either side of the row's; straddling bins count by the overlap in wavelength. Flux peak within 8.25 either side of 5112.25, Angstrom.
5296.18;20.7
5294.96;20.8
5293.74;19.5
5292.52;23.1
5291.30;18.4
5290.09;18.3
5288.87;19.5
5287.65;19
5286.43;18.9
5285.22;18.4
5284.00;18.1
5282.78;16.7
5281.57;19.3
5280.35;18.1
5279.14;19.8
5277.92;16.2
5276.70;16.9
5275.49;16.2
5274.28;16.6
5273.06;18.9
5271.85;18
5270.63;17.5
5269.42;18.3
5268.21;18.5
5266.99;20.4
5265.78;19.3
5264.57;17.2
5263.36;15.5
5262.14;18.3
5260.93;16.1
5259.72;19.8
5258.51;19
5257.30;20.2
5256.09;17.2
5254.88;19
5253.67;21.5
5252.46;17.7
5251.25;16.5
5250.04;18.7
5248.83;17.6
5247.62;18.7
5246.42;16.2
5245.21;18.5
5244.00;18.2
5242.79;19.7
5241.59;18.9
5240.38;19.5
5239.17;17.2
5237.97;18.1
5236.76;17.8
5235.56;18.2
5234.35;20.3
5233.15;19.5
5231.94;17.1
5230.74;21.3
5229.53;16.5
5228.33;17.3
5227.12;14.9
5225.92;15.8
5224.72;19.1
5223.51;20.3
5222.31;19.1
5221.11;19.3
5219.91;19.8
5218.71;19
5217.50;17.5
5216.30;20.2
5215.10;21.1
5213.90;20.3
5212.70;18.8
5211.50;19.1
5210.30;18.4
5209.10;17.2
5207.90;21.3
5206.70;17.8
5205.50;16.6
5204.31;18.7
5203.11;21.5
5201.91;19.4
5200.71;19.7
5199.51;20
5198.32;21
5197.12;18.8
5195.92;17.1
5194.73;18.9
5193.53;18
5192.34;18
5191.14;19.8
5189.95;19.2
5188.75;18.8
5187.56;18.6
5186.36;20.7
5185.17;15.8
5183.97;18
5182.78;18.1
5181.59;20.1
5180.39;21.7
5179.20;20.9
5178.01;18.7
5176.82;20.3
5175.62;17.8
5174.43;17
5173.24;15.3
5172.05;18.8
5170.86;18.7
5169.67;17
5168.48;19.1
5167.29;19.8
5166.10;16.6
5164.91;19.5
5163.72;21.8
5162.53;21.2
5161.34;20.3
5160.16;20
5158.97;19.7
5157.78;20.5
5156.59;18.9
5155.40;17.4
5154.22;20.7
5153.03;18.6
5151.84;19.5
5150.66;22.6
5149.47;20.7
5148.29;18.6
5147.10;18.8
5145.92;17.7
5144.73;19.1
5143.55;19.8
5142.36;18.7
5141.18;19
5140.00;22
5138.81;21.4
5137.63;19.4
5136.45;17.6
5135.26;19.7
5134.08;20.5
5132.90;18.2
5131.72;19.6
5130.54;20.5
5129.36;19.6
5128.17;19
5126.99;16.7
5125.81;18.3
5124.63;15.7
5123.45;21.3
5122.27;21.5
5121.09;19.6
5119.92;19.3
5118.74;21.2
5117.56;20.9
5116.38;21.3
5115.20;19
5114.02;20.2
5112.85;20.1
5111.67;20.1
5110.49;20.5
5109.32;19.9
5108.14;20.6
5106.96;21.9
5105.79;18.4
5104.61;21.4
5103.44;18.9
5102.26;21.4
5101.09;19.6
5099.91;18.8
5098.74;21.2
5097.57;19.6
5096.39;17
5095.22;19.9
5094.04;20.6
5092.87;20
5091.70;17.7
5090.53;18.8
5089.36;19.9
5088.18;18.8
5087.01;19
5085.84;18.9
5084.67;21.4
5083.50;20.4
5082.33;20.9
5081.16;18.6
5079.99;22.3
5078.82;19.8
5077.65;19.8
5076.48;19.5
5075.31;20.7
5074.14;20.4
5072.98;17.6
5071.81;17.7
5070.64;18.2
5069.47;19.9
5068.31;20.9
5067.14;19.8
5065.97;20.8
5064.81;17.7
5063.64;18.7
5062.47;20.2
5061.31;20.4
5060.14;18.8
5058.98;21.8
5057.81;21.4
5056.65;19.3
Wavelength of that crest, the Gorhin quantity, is 5106.96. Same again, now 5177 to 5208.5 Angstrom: 5180.39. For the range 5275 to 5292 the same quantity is 5279.14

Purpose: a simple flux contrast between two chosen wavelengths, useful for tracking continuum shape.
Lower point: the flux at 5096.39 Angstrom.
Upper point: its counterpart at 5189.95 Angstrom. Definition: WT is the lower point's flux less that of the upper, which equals -2.2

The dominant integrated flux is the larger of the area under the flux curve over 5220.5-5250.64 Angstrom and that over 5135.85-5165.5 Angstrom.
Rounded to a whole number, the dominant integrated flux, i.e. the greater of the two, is 585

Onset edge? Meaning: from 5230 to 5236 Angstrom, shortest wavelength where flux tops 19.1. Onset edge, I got 5230.74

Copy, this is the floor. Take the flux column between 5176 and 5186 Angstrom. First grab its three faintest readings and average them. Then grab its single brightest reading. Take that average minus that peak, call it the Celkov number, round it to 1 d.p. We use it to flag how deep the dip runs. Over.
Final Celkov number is -4.4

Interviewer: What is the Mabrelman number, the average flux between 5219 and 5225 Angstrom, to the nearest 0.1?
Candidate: 19.5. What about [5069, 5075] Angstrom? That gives 18.8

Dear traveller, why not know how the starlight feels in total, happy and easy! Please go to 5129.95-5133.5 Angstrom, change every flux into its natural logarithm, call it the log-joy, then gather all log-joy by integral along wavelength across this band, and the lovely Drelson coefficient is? 10.5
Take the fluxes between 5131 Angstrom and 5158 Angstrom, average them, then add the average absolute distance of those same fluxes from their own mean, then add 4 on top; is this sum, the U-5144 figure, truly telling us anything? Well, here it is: 24.6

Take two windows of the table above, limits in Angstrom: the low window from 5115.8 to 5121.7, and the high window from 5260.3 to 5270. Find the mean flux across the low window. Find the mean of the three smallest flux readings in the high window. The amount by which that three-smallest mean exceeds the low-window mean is -4.2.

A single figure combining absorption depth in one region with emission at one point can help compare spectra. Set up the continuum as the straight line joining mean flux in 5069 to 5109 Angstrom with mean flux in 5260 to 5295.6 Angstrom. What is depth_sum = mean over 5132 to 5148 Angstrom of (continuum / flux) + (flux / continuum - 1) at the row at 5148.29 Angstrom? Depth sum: 0.97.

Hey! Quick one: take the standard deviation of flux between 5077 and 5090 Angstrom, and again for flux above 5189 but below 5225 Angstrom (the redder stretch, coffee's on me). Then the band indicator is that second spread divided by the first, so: 1.1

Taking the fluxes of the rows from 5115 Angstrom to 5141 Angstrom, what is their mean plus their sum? 452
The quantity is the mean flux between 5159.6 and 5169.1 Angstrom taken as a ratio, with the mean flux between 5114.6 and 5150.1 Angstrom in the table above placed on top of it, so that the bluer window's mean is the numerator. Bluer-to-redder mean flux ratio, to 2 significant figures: 0.98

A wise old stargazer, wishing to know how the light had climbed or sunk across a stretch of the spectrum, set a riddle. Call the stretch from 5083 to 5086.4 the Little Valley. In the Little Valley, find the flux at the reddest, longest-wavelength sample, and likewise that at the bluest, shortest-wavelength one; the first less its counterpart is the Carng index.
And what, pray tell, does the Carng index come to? -1.5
